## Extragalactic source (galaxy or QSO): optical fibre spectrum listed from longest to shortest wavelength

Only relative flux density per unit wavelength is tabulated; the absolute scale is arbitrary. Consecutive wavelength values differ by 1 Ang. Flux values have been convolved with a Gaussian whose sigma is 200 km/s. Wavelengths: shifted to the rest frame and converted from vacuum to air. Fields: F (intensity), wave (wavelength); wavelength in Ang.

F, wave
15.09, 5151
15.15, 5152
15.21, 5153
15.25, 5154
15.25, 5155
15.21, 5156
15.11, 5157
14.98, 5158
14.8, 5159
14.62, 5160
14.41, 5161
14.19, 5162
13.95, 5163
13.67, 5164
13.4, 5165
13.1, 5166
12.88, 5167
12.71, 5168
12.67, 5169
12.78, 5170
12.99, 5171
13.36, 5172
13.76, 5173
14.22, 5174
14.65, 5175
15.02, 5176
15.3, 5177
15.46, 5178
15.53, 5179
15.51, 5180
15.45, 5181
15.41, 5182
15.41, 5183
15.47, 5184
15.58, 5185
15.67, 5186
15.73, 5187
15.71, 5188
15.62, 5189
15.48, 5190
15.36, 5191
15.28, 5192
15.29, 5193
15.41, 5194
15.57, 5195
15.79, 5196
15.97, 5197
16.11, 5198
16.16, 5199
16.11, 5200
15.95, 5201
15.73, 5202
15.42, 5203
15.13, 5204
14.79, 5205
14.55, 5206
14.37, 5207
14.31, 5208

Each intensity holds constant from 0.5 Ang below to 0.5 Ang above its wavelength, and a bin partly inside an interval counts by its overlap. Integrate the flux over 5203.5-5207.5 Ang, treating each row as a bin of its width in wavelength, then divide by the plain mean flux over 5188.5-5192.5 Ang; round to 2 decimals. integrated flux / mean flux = 3.81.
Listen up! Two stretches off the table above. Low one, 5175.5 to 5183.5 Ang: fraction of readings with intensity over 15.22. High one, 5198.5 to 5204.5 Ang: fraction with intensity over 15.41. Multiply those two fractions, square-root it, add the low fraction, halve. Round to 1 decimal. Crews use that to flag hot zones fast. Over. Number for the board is 0.9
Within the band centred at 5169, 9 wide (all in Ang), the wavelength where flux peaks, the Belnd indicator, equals 5173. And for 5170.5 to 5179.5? 5179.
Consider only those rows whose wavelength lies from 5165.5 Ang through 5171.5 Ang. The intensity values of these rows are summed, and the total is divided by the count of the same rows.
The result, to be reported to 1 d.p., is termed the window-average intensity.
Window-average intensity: 12.9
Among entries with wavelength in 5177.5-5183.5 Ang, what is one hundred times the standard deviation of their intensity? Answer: 5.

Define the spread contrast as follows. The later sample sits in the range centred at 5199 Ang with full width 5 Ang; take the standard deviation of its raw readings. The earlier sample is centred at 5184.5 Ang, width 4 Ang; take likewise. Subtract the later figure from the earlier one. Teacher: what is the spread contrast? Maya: 0.02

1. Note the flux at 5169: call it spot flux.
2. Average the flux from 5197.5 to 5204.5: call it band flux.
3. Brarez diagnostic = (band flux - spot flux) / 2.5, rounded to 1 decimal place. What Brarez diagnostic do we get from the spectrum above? 1.3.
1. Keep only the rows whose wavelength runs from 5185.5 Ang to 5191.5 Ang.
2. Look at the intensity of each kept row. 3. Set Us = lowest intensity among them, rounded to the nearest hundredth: 15.36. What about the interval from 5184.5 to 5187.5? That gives 15.58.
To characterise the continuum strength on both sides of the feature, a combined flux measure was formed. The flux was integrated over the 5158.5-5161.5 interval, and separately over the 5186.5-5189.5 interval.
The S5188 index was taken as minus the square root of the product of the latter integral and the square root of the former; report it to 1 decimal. -17.7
